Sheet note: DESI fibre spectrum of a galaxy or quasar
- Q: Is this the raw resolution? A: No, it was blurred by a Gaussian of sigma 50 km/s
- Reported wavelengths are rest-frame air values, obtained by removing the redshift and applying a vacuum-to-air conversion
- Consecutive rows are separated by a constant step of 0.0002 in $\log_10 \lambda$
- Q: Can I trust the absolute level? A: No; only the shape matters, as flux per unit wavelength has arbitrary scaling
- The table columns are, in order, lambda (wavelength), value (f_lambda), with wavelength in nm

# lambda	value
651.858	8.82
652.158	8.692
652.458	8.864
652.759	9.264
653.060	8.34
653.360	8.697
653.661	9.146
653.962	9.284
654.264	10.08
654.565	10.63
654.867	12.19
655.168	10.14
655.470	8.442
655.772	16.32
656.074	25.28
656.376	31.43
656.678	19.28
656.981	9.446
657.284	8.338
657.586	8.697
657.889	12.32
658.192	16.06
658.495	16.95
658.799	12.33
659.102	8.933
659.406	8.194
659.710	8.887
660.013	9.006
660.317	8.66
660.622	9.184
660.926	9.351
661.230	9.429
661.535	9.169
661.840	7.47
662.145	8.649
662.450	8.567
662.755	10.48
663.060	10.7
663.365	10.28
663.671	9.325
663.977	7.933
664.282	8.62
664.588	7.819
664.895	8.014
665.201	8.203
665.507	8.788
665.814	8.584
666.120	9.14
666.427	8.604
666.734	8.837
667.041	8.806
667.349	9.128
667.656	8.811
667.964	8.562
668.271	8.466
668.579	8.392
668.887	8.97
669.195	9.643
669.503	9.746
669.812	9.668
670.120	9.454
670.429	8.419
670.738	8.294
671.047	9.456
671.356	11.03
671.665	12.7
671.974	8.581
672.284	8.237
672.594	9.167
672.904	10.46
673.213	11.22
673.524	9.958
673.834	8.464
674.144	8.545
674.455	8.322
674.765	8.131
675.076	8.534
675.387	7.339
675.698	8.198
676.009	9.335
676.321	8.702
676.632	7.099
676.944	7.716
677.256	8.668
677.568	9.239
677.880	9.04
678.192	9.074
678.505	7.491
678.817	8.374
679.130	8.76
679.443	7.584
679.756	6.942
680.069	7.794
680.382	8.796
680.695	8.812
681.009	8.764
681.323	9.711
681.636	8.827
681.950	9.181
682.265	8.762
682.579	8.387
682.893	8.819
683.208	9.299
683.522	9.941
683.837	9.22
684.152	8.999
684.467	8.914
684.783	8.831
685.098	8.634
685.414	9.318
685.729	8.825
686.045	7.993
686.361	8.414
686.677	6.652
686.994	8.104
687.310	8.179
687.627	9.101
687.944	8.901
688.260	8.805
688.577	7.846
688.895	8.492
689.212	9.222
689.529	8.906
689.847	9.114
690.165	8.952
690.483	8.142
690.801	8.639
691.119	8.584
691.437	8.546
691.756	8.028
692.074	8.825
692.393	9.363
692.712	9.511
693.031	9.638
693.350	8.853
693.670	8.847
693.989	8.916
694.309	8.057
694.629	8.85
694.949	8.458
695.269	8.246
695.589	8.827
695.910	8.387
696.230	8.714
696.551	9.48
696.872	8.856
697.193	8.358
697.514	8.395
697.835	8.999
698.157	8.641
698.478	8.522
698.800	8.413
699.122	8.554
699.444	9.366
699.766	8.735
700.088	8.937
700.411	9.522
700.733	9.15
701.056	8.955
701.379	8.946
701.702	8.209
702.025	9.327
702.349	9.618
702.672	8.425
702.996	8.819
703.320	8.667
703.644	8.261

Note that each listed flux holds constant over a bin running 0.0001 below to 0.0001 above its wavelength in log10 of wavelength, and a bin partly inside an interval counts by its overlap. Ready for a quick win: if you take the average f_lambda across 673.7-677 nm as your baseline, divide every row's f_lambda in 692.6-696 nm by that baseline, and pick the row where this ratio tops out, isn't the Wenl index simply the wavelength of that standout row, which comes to 693.031 nm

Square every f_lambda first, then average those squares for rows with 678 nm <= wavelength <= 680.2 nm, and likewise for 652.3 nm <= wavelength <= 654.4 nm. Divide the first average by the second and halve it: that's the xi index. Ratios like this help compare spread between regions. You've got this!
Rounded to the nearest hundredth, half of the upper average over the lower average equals 0.39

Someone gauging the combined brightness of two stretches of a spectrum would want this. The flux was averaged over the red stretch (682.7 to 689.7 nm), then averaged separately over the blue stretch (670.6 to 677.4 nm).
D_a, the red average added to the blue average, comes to 17.7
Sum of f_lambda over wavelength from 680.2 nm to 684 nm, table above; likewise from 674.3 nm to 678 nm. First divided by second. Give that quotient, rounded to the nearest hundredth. 1.08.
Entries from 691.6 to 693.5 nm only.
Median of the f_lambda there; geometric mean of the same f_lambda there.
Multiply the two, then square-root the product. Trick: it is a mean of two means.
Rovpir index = 9.06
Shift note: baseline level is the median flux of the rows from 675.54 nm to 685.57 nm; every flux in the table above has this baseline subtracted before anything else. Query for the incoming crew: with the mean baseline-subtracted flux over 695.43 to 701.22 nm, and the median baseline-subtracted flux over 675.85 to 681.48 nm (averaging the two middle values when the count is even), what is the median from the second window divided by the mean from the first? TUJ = -4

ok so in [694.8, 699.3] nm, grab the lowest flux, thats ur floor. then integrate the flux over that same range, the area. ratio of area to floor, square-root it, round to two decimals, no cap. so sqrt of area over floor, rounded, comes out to 2.17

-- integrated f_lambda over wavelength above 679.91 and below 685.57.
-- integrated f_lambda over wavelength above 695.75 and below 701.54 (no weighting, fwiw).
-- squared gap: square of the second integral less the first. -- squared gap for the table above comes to 0.3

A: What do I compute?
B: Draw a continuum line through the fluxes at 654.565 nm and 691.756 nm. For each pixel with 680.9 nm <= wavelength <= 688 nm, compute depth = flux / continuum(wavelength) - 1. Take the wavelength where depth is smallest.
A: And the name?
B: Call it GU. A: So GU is 686.677 nm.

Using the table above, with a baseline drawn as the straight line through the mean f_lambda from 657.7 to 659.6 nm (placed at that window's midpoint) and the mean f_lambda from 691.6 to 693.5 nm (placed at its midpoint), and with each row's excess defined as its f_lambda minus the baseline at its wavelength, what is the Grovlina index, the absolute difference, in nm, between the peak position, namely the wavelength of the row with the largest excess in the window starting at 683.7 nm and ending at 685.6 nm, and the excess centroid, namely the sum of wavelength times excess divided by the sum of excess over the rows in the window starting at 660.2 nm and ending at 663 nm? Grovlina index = 23.92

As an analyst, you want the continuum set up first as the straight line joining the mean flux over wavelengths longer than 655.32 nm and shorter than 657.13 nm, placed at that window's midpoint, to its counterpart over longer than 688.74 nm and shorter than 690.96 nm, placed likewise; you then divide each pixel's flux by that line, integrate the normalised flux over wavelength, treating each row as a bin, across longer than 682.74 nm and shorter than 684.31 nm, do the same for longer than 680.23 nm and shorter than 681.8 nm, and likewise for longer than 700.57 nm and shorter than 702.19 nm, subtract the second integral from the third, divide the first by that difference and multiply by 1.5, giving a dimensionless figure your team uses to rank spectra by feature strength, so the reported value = 1.5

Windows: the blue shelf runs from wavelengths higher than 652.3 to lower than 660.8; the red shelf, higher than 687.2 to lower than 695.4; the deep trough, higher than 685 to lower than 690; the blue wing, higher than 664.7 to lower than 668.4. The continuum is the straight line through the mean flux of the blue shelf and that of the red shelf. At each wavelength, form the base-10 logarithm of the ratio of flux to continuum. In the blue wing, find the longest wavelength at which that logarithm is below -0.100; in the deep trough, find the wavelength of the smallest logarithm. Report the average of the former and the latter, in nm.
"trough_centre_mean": 677.47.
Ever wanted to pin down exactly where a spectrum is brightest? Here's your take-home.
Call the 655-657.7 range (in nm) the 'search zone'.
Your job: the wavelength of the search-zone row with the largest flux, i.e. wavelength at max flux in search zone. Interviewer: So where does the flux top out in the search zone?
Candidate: 656.376 nm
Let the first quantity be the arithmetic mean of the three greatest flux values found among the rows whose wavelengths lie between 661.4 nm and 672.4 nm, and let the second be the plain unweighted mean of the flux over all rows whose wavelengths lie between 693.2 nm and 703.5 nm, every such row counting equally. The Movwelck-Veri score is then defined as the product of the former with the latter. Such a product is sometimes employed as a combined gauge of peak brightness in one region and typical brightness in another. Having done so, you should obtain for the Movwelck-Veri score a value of 101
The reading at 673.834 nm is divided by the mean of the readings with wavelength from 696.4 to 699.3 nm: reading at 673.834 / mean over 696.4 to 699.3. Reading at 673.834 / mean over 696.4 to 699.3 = 0.97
